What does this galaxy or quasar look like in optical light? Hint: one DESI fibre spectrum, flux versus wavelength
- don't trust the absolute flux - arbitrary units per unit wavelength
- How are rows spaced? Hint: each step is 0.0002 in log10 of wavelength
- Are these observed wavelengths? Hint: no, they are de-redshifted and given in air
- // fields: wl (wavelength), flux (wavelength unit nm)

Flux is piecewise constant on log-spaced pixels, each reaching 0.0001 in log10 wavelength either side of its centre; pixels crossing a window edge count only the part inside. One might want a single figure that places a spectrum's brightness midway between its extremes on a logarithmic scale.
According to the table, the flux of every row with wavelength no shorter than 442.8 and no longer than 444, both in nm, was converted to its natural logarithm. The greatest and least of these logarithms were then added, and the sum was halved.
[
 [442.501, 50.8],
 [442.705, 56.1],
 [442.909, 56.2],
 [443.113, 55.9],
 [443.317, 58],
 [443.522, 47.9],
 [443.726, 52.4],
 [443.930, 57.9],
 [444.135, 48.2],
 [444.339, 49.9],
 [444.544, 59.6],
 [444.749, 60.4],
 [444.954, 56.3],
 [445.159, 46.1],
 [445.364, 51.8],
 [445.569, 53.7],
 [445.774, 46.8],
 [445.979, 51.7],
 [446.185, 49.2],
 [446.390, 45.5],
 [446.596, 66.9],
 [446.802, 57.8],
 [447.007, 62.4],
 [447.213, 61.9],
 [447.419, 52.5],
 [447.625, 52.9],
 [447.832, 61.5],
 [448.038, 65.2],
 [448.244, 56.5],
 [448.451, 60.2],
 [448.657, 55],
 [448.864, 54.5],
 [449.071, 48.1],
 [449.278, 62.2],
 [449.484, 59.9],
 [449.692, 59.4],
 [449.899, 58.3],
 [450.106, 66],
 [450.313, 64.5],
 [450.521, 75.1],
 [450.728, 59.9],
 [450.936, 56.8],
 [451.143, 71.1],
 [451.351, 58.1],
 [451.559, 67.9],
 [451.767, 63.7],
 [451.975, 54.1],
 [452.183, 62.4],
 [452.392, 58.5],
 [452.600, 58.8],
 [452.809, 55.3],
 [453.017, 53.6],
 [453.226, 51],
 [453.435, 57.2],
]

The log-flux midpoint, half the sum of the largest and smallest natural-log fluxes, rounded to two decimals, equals 3.96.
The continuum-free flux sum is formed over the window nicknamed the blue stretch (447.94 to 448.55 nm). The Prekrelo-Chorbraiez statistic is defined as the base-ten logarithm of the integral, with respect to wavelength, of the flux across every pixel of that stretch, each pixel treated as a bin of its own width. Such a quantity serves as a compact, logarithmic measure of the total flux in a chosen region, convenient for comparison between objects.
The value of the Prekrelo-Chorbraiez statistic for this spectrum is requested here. 1.57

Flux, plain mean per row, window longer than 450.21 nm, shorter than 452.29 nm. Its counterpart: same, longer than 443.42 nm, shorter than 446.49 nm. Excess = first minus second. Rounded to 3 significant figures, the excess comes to 11.5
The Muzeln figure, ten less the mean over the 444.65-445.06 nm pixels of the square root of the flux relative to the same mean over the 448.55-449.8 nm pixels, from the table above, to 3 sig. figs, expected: 8.98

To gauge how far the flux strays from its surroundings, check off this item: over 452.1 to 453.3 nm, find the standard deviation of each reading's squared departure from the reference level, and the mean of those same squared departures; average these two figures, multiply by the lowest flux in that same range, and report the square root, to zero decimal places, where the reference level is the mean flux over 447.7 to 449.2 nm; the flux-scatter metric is 27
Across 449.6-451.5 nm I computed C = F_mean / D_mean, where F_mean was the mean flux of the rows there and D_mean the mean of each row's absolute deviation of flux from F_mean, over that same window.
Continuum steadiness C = 12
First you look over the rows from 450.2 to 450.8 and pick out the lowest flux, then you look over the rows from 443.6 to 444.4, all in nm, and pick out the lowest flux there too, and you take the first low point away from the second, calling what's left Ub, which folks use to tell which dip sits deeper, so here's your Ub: -12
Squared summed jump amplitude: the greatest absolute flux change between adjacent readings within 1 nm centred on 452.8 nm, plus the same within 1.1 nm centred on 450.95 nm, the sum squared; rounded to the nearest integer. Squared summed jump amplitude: 350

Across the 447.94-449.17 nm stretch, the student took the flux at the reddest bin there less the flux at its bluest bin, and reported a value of -17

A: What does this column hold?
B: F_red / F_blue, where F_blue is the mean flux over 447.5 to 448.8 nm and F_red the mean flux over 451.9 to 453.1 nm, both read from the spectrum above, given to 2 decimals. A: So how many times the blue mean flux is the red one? 0.98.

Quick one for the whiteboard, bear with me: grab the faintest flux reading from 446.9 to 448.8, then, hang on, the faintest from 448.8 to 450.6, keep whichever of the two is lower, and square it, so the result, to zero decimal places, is 2314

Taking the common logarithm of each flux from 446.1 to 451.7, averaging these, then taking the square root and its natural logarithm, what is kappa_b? 0.286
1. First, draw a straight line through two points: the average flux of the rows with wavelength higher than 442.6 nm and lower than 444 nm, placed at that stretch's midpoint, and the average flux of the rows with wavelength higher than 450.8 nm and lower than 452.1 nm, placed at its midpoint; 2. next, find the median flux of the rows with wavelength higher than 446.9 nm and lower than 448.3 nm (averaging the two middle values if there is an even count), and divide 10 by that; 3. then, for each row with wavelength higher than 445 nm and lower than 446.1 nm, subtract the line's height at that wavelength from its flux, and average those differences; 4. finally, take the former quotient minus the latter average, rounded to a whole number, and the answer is 7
